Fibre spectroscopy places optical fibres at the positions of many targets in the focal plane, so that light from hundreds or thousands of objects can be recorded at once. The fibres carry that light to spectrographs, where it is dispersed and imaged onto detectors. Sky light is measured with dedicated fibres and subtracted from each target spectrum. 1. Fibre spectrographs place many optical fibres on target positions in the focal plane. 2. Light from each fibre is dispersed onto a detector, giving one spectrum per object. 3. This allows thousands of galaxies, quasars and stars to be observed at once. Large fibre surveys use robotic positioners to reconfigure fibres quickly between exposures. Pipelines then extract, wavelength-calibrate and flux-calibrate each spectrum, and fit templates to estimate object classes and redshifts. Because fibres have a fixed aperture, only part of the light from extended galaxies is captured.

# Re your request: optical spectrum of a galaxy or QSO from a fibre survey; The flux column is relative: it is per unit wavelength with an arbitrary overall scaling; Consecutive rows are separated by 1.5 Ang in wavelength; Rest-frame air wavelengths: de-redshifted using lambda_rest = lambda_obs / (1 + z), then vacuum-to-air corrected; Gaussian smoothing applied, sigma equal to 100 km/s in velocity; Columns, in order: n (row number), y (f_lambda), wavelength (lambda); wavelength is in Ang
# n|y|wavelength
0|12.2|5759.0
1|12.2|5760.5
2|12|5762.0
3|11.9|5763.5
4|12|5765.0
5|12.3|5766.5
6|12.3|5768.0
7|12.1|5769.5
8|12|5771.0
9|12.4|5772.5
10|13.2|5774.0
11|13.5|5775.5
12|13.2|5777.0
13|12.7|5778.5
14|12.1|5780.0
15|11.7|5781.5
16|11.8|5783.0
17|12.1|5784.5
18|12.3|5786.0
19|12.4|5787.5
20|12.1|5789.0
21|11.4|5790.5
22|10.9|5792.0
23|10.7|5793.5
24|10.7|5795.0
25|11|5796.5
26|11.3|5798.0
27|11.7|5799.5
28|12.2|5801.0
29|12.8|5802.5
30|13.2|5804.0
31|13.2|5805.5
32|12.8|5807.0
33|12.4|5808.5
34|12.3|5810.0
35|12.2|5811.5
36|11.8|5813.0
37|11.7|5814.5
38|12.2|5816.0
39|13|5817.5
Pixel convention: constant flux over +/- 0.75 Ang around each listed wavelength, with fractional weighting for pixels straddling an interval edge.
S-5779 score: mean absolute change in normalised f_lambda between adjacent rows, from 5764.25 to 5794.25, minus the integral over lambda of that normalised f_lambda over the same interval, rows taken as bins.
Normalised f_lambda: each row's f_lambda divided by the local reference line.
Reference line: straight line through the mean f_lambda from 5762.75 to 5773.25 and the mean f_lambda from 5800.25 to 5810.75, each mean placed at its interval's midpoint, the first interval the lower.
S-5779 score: -29.6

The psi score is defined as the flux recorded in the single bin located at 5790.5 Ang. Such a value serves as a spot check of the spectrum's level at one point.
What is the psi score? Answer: 11.4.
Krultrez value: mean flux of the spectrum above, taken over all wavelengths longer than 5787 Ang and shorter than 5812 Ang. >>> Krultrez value 12.0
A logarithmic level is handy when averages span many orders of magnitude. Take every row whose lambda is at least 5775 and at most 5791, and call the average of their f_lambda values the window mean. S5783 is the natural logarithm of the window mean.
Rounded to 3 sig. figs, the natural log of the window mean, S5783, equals 2.51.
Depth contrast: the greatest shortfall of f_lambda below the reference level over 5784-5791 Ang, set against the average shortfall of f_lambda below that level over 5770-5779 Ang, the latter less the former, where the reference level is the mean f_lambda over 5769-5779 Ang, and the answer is -1.4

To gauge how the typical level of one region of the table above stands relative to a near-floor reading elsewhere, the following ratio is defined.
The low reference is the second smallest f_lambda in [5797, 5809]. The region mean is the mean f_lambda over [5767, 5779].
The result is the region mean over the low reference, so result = 1.08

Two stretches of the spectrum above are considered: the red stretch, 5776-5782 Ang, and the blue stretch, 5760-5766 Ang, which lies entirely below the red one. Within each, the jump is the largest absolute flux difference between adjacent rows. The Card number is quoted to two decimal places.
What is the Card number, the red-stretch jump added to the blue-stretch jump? 0.80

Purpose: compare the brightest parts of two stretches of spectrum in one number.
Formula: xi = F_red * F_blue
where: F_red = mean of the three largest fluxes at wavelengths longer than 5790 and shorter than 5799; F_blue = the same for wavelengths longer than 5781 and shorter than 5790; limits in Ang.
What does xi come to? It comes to 138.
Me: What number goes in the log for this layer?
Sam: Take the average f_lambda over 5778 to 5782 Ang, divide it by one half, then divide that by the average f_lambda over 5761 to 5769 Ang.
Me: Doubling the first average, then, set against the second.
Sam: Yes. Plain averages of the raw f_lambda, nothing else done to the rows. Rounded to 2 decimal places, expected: 2.01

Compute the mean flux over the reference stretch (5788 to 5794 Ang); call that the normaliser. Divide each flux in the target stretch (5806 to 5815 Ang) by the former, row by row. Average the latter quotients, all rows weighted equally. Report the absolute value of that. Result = 1.08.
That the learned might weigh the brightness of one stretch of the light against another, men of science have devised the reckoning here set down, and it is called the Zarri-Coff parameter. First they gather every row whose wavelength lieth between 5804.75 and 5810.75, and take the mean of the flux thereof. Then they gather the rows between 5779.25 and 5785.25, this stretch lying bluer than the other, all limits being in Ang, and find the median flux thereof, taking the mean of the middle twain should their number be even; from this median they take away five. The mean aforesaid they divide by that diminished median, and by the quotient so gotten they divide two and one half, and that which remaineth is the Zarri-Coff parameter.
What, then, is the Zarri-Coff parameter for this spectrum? 1.37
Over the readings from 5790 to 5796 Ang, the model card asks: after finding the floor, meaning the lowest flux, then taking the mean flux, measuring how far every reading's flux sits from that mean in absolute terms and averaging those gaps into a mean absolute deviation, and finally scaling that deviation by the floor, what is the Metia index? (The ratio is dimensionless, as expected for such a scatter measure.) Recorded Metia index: 0.022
